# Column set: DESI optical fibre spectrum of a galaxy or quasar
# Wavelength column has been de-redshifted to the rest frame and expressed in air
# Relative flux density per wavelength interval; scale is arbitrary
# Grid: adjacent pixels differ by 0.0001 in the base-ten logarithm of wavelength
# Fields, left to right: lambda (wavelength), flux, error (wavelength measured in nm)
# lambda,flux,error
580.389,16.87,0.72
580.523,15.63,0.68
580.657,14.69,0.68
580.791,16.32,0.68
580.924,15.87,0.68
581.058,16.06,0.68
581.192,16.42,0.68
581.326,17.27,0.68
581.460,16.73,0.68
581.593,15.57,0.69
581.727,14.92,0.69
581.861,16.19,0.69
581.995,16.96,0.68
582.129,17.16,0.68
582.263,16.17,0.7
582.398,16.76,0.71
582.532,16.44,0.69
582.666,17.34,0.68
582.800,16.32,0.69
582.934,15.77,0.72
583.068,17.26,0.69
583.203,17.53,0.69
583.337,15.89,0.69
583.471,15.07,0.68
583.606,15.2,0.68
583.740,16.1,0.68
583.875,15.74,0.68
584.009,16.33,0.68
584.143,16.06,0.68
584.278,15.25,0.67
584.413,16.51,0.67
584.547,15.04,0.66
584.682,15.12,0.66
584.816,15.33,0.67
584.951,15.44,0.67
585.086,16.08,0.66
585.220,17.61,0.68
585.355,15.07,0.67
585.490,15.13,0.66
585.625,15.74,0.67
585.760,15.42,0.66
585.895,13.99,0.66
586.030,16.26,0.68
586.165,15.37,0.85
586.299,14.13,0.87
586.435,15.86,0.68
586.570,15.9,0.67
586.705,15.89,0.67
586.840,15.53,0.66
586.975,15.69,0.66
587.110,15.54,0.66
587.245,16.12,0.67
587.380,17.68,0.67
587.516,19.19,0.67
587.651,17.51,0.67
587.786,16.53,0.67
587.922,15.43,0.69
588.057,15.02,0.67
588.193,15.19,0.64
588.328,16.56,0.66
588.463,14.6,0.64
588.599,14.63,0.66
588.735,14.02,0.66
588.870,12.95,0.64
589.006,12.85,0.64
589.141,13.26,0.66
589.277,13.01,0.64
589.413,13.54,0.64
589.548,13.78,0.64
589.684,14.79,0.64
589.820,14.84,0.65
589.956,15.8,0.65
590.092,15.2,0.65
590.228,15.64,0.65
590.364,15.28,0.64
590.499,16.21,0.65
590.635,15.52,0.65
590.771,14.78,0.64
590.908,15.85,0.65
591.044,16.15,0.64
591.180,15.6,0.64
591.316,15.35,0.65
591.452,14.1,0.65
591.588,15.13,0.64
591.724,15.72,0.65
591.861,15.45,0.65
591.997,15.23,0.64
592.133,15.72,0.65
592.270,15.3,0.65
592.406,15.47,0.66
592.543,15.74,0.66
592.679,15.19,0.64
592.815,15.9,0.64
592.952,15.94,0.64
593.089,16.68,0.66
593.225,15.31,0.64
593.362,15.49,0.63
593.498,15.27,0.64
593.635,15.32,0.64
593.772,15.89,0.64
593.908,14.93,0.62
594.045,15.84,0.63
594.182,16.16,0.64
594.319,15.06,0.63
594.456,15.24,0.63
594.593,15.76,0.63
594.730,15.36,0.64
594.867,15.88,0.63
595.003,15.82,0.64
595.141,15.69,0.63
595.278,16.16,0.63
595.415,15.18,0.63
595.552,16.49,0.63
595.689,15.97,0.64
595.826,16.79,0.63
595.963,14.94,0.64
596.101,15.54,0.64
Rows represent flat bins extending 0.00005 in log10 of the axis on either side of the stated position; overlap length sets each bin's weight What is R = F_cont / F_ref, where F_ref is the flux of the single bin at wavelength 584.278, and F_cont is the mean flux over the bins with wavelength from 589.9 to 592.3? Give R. 1.01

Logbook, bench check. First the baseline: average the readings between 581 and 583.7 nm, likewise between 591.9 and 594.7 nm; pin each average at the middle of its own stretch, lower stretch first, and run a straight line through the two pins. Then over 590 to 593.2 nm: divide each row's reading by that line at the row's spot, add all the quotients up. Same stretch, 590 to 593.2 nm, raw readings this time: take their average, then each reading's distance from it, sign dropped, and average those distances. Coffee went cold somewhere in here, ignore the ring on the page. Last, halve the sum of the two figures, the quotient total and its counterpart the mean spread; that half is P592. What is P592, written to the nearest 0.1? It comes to 11.6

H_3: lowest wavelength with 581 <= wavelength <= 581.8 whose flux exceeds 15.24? 581.058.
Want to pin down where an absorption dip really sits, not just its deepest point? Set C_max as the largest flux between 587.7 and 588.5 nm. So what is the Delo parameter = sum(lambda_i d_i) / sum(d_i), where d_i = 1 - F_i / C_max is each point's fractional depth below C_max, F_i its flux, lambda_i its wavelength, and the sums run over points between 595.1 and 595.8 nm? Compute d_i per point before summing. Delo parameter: 595.38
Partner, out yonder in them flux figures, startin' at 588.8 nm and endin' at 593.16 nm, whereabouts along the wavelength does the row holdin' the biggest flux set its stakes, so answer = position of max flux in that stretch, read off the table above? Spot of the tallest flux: 593.089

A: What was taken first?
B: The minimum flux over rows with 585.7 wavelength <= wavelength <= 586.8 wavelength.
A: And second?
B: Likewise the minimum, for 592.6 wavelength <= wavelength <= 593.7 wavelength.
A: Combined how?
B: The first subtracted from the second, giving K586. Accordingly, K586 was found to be 1.20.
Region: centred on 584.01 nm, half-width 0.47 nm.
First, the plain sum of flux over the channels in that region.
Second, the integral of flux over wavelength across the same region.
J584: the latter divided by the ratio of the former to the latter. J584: 2.0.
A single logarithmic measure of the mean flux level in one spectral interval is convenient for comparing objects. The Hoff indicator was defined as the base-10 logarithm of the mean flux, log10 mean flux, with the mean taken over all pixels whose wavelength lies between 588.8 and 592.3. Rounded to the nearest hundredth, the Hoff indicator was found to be 1.17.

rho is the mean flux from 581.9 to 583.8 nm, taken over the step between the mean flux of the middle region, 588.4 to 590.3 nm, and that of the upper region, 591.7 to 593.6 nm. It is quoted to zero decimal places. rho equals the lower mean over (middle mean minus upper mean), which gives -12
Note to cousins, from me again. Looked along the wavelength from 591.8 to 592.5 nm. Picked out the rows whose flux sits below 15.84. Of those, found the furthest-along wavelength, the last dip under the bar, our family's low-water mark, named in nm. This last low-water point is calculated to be 592.406 nm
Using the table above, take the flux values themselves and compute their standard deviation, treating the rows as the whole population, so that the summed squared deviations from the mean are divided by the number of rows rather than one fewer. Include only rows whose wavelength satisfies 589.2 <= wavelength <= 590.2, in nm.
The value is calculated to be 0.93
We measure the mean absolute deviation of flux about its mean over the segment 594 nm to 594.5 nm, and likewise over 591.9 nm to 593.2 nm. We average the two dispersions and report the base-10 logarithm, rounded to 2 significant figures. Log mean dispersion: -0.41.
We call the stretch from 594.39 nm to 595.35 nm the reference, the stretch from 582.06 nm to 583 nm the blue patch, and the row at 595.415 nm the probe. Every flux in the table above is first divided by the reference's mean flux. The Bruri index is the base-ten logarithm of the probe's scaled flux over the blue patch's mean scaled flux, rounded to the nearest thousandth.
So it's -0.038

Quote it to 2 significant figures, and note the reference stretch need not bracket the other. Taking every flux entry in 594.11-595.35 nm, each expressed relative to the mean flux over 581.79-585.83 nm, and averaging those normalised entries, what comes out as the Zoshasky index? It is 0.98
